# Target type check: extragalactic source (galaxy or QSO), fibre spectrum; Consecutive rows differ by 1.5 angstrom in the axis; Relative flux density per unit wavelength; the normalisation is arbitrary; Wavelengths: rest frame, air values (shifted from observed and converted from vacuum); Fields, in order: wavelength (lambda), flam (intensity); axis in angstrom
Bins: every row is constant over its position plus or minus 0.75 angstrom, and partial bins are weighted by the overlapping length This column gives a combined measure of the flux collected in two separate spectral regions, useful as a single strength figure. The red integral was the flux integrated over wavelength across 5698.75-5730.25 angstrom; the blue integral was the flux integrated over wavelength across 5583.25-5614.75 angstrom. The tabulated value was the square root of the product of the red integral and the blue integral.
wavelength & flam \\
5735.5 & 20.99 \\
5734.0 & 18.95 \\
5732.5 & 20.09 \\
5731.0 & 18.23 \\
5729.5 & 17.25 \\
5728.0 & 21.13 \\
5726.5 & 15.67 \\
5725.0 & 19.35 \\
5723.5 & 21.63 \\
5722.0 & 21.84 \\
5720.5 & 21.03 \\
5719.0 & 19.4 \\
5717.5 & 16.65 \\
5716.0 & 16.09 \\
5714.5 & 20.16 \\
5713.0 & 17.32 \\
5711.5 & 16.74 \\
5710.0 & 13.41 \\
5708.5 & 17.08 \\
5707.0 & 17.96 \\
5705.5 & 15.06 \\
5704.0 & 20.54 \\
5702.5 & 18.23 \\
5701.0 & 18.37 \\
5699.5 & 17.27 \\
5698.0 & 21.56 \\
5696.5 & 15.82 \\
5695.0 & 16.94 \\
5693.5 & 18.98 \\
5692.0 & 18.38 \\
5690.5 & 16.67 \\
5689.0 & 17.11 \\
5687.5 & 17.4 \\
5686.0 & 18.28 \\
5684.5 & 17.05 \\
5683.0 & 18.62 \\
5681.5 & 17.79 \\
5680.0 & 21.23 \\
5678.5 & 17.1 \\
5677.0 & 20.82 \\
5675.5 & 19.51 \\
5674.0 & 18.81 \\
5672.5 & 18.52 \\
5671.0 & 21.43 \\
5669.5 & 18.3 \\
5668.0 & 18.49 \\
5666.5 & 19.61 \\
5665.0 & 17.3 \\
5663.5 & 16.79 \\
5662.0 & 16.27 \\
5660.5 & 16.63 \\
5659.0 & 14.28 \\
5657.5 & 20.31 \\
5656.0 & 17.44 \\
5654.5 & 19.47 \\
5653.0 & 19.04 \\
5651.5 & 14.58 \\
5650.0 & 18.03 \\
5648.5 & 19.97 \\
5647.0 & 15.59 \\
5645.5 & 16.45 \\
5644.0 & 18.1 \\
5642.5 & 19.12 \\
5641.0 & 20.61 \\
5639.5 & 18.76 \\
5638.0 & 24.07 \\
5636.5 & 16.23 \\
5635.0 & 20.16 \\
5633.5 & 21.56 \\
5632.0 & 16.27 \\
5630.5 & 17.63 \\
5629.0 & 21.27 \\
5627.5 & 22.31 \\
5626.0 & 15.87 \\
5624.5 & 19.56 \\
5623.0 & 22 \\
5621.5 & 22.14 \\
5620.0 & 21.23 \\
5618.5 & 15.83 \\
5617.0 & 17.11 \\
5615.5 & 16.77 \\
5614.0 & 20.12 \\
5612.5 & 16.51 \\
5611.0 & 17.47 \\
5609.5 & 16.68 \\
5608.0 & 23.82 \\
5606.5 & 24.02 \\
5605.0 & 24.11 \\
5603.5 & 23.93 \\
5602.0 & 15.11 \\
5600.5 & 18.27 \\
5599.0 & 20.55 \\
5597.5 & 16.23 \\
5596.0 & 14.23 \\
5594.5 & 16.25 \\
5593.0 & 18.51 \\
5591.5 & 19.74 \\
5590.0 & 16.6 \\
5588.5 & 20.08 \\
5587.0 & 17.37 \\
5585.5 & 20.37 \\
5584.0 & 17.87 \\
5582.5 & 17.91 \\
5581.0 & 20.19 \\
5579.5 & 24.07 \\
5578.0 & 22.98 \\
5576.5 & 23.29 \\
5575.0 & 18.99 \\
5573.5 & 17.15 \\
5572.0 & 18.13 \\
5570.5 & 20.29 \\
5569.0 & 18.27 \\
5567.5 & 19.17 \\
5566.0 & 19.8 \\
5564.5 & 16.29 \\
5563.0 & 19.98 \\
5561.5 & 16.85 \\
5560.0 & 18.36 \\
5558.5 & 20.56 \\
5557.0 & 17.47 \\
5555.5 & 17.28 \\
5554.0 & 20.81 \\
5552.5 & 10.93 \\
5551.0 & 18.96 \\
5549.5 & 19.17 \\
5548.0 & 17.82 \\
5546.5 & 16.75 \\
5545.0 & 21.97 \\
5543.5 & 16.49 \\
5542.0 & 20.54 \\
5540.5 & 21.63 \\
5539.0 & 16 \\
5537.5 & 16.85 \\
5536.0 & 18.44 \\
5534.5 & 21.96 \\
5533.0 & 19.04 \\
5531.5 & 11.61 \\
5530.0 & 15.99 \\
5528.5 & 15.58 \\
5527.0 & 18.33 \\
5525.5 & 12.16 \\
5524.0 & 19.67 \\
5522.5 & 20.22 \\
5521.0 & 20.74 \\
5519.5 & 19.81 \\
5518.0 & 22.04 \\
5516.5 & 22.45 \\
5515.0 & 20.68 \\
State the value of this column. 585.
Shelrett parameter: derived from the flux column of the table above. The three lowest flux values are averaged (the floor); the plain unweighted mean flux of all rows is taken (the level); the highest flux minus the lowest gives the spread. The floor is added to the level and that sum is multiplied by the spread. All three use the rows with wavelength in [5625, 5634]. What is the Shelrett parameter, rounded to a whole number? 230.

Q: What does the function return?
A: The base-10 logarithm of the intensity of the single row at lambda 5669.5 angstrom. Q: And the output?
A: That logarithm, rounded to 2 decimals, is 1.26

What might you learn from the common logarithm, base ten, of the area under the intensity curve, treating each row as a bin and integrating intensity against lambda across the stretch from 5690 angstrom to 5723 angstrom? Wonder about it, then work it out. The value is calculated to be 2.77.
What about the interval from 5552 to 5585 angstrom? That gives 2.80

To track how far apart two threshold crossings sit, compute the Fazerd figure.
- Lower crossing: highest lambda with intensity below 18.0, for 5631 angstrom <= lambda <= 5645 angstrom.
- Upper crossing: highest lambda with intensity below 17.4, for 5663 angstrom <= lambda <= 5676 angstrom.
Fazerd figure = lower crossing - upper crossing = -28.5 angstrom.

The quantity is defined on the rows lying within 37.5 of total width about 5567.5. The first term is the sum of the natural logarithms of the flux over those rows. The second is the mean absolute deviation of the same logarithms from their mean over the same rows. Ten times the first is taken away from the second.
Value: -734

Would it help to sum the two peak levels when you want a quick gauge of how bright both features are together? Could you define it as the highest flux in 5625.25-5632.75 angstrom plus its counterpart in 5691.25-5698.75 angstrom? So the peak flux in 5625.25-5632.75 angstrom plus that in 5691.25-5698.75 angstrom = 43.9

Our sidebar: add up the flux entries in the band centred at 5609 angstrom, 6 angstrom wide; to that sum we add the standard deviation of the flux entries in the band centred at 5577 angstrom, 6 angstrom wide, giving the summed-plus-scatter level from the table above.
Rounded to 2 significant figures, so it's 84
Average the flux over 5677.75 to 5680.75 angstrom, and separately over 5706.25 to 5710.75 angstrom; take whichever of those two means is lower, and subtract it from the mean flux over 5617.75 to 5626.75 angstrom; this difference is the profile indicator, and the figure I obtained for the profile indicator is 3.3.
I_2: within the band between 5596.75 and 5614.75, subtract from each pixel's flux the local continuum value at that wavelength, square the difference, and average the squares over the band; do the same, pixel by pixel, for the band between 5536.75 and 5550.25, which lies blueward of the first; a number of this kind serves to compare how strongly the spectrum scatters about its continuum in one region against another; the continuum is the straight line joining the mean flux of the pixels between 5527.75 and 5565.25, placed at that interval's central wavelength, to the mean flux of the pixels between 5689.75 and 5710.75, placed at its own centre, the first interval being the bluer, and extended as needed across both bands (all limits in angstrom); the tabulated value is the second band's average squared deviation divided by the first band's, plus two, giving 2.4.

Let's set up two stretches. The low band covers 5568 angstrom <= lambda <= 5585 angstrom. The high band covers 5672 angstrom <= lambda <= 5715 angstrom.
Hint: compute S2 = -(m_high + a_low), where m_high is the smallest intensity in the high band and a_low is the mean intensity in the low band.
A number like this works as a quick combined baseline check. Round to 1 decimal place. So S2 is -33.3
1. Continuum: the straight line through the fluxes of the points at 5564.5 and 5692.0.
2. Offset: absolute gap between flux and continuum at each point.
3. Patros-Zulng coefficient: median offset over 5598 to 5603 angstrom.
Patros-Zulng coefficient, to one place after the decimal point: 1.8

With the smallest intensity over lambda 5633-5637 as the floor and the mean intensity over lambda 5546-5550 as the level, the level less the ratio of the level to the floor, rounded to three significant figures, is 16.8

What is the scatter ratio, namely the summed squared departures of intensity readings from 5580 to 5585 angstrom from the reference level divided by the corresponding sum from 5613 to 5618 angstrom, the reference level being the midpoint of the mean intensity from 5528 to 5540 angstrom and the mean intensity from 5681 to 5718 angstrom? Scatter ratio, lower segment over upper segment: 1.1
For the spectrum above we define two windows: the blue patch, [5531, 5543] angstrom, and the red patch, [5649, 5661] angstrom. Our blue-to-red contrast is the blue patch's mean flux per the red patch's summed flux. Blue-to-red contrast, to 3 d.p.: 0.131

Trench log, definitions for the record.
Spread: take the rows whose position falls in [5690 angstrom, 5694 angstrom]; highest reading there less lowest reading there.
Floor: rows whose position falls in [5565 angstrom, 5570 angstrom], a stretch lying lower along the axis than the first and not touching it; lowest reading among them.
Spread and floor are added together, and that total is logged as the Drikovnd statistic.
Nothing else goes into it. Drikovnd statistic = 21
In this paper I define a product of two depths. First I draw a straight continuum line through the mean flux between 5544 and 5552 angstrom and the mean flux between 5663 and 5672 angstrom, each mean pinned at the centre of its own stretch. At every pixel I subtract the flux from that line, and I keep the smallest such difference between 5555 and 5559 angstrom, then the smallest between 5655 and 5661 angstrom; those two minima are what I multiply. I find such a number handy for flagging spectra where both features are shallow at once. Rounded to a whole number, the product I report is 3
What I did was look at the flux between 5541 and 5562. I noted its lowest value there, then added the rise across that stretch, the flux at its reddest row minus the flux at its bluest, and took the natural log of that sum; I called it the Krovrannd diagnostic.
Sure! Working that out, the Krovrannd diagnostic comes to 2.0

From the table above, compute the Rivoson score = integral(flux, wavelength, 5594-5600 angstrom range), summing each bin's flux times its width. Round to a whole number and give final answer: 101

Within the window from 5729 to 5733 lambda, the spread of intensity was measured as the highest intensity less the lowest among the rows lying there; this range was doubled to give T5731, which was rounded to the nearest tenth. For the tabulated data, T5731 5.7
